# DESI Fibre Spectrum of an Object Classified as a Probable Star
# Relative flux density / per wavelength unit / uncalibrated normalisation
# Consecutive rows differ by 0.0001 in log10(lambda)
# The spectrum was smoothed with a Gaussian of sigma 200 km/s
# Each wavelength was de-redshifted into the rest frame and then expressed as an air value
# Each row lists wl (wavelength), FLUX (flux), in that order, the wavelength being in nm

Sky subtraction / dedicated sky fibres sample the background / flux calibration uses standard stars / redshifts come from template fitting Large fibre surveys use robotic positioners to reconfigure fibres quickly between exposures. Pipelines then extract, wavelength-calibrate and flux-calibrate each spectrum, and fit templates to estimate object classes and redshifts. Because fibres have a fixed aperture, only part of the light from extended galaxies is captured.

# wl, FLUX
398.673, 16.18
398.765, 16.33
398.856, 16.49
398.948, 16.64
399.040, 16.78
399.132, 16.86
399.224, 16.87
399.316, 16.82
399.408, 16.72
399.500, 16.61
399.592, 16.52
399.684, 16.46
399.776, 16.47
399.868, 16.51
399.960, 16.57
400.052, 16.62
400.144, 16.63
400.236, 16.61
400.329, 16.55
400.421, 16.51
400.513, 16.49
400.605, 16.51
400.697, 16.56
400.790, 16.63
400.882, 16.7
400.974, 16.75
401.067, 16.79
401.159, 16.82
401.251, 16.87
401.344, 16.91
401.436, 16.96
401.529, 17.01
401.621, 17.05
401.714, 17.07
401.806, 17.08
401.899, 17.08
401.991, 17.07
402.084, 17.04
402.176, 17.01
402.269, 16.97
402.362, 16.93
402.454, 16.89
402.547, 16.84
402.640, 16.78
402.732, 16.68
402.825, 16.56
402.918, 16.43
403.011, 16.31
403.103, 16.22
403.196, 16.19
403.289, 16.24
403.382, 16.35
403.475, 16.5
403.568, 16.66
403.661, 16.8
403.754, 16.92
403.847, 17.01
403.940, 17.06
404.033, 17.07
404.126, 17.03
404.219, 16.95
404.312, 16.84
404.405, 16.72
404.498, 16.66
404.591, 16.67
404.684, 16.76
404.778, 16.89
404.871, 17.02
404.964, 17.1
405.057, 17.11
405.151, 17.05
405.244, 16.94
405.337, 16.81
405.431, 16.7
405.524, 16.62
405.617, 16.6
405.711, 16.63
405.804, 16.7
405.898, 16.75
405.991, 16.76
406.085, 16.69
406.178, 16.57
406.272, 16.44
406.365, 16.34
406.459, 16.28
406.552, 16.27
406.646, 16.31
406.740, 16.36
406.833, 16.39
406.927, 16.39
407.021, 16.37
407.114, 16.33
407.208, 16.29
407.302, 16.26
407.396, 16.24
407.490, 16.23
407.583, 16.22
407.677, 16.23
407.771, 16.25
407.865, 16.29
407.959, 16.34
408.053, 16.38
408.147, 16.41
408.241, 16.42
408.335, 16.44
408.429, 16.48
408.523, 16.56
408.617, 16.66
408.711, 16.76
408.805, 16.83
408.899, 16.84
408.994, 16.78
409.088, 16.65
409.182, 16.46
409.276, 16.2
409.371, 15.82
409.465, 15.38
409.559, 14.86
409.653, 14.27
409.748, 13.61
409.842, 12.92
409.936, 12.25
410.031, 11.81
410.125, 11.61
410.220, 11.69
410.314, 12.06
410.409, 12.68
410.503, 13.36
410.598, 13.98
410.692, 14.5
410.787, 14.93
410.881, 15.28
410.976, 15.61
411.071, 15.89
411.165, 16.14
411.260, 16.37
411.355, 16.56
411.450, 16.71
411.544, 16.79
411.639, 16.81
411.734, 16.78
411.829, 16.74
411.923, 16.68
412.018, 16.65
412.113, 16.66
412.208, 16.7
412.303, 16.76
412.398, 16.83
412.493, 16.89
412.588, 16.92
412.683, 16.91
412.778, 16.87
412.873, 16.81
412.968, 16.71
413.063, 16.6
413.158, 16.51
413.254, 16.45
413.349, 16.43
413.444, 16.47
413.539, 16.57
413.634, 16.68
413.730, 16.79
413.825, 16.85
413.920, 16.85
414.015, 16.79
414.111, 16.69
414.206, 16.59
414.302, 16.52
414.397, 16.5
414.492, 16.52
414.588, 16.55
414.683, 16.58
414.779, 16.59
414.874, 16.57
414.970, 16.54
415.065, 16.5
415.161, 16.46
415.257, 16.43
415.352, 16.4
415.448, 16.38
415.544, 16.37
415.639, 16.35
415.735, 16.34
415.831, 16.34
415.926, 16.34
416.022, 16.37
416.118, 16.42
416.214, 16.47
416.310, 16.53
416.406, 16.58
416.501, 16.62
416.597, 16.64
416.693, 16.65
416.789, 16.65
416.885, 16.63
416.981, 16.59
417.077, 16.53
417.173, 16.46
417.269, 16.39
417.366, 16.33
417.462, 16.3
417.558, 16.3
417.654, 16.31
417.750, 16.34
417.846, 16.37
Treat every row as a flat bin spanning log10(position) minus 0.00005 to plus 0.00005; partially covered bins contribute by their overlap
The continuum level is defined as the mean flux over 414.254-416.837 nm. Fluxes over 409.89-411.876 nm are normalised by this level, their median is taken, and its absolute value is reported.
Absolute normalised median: 0.93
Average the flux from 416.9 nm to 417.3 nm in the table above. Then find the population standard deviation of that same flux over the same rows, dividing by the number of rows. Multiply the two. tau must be 1.2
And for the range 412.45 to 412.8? 0.3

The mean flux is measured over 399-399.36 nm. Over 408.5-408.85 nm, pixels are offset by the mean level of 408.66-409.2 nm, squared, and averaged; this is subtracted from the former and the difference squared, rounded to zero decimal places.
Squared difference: 283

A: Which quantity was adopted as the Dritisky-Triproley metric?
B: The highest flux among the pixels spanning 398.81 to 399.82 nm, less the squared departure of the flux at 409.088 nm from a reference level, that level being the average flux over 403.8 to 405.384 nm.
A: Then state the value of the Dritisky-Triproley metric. 16.8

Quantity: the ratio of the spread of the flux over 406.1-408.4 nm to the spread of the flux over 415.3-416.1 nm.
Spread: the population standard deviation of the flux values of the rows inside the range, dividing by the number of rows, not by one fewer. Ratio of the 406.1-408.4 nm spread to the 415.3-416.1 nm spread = 4.0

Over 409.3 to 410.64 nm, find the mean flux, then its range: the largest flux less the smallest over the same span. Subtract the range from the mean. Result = 9.1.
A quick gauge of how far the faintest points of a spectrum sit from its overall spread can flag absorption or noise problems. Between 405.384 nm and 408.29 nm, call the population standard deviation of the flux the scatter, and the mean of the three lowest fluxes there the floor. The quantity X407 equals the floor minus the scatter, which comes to 16.1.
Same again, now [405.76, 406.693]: 16.1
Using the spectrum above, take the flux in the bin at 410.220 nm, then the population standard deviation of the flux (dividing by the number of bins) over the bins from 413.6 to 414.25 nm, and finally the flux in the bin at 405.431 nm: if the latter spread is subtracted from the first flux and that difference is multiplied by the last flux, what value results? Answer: 194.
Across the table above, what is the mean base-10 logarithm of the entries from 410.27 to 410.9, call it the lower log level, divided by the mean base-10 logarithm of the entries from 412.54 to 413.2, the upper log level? 0.93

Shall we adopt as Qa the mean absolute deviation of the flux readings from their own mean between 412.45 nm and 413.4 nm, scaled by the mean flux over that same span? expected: 0.010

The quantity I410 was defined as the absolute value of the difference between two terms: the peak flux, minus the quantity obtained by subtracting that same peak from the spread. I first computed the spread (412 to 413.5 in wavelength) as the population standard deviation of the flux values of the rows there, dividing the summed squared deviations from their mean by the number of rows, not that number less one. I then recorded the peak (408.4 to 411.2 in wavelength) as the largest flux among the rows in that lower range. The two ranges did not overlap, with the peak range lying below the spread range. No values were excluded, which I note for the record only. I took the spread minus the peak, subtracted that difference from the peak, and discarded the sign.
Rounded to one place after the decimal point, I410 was 33.5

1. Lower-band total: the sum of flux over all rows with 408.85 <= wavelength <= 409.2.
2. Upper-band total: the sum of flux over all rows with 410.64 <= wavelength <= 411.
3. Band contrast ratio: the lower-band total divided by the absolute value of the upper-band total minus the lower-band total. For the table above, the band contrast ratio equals 10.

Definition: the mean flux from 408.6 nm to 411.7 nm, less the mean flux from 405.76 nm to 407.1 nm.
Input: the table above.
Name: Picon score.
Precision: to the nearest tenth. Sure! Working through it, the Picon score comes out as -1.5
